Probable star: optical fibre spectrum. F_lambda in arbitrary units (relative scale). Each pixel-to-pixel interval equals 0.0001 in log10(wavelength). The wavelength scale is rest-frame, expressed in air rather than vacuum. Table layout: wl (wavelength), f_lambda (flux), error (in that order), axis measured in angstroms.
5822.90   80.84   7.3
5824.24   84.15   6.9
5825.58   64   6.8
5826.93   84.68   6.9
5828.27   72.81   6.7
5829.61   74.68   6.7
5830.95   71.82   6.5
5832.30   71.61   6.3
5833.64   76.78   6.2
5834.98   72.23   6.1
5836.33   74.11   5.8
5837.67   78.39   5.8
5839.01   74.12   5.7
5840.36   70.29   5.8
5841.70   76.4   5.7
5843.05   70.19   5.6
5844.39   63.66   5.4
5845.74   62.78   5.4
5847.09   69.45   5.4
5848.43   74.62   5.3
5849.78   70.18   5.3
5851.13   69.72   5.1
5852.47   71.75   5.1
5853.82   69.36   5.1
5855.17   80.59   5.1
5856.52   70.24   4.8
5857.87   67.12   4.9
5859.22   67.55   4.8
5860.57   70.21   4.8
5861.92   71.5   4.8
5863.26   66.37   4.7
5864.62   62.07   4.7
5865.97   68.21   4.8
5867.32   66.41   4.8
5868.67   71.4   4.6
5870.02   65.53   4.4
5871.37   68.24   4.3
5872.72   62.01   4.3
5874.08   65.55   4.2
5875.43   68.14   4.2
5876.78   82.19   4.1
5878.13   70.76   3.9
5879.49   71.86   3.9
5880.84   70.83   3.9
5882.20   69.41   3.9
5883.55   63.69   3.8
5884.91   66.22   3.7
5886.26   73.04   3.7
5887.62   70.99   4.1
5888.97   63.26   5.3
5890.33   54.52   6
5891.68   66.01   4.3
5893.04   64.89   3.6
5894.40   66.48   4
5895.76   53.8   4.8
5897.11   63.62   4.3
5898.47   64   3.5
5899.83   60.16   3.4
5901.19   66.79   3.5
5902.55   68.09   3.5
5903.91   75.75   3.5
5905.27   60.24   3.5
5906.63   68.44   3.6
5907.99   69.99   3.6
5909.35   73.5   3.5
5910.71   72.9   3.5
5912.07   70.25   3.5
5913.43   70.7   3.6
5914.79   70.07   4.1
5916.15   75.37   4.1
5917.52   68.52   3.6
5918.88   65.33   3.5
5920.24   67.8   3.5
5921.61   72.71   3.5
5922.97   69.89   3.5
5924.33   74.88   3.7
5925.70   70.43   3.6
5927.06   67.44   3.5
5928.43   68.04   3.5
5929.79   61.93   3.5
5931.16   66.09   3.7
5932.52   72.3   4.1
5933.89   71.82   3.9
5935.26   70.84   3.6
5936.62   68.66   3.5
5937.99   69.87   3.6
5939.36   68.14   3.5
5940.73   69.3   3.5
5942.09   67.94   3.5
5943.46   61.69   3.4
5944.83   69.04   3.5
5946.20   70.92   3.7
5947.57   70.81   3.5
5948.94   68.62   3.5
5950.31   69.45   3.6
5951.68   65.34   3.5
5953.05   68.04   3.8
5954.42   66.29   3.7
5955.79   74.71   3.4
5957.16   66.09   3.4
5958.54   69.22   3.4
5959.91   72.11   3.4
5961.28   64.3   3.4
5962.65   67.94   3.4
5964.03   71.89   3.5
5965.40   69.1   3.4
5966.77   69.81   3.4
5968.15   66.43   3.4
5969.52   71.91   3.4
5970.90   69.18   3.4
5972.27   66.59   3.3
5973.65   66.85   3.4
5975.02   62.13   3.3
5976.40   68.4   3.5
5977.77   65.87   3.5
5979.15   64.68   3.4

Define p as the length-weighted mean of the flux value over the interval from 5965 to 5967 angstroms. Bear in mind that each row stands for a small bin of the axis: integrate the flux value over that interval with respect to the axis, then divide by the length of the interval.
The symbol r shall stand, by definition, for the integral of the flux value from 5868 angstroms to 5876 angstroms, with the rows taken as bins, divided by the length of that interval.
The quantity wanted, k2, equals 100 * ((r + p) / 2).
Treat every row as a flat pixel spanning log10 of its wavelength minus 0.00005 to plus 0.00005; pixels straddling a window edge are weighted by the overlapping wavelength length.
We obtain 6817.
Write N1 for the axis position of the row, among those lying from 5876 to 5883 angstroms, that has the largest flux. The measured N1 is 5876.78 angstroms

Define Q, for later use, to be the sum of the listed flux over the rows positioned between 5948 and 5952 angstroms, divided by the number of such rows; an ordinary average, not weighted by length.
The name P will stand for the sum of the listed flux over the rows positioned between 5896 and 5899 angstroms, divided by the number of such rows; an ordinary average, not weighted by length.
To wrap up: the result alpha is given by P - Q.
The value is -4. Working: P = 63.8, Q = 68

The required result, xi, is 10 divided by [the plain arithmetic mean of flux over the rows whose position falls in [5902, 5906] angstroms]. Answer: 0.147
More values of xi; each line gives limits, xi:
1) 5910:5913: 0.140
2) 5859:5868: 0.148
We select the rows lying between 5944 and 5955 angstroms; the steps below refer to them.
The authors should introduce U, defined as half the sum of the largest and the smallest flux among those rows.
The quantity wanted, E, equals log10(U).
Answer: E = 1.833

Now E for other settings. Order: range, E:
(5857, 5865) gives 1.825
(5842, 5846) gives 1.823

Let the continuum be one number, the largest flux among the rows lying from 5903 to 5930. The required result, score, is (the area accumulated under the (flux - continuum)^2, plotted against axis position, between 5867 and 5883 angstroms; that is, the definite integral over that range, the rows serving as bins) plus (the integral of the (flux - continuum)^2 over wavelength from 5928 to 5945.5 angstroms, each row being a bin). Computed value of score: 2212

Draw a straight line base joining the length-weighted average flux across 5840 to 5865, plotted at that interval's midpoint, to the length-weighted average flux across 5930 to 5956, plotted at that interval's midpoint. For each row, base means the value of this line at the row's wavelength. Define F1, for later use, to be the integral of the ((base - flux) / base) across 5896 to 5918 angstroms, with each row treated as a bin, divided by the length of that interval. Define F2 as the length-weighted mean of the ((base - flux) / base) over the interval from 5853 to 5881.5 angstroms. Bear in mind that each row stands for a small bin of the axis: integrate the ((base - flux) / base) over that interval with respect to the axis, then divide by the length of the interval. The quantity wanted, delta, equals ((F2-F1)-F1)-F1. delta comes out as -0.03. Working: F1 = 0.011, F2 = 0.003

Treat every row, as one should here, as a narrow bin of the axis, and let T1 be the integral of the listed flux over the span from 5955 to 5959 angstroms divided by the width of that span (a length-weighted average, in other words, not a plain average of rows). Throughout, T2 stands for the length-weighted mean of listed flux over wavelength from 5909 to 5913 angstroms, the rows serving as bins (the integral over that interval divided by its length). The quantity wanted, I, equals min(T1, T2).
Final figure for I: 70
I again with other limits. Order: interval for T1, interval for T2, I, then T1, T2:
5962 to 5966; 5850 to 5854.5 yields 70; 69.6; 70.3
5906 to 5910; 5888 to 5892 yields 62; 70.7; 61.7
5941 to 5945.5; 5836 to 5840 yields 67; 66.6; 75.3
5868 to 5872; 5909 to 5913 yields 68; 68.4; 72.1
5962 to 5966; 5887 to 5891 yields 63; 69.6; 62.9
